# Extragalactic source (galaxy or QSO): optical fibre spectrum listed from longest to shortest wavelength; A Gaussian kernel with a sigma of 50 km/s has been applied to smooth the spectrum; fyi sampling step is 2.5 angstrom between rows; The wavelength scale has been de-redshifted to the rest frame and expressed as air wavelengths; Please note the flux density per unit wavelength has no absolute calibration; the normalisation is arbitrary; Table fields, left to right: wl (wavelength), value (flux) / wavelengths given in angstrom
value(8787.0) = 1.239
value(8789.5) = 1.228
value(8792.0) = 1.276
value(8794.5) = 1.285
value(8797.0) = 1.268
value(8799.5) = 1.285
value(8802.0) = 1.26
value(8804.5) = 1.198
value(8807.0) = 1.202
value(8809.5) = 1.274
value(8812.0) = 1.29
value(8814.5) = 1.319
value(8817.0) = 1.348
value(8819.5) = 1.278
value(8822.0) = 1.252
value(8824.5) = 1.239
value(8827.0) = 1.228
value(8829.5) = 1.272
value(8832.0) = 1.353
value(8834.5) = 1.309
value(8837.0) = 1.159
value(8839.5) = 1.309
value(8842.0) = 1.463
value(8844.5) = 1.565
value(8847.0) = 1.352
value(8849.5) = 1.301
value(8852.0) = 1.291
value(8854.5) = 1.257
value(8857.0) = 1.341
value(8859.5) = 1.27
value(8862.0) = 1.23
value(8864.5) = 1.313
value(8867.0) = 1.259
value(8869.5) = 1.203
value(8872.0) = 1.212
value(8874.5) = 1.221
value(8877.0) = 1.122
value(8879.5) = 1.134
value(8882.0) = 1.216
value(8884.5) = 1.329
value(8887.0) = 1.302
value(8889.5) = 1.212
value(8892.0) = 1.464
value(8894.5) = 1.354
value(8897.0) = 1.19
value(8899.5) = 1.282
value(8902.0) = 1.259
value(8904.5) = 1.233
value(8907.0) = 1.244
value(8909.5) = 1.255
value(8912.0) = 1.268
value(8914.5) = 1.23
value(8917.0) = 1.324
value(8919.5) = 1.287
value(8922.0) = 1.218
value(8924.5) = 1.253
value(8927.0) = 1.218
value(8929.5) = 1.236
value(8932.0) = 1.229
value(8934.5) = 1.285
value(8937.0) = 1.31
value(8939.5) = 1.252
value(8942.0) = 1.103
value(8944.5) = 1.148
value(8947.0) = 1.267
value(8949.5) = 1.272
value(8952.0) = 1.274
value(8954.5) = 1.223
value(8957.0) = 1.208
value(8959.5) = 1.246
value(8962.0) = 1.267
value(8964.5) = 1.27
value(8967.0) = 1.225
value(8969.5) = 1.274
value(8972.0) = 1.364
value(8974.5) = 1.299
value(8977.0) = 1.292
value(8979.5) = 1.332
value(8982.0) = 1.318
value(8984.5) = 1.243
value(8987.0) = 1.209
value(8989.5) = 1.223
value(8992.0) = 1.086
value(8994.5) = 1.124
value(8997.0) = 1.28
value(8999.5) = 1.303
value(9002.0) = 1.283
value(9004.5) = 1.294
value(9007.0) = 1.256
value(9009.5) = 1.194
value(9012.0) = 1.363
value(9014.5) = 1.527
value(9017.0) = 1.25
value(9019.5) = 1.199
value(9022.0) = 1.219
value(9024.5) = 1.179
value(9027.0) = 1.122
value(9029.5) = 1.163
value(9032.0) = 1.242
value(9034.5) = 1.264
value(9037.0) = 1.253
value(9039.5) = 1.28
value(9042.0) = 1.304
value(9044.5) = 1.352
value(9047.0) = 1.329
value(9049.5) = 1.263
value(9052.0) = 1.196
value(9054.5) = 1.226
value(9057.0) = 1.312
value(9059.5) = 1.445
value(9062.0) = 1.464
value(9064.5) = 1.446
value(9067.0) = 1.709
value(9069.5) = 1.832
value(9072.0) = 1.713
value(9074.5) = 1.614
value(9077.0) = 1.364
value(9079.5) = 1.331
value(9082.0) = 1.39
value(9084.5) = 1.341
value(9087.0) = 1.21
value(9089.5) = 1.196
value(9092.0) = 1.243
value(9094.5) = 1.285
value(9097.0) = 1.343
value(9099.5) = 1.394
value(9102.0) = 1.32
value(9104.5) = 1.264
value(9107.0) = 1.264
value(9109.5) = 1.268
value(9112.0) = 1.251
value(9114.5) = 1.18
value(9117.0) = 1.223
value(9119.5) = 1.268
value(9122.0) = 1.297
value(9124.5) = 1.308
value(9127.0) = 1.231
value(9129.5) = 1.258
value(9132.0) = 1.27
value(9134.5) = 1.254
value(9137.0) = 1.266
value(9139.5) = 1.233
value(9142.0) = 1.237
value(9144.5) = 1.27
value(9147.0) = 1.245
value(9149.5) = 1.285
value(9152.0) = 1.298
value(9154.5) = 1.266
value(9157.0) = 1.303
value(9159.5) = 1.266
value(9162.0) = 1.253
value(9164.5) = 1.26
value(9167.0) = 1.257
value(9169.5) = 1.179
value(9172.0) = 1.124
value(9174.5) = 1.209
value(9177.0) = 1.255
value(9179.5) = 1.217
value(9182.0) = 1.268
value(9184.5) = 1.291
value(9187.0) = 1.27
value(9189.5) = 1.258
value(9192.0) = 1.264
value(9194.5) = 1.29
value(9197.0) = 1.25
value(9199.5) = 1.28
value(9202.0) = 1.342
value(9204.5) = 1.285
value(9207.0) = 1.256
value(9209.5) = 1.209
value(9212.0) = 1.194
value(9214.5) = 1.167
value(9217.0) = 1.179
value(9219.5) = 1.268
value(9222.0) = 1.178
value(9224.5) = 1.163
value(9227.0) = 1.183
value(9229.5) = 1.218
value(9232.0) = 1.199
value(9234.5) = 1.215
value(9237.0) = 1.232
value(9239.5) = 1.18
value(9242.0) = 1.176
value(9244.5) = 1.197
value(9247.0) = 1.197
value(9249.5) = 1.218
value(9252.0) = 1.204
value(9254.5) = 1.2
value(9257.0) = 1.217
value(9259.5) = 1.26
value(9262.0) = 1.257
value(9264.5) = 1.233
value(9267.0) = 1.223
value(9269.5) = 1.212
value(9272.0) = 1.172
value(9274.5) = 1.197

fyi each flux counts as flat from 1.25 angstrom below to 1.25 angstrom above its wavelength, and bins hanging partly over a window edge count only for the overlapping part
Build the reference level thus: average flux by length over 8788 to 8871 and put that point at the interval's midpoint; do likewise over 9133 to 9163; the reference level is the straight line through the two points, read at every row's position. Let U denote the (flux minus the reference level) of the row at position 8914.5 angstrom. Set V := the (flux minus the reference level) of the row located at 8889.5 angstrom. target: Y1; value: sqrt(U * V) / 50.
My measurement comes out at 0.0012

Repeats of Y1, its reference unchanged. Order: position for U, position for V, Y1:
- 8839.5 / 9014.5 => 0.0015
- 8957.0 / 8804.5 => 0.0016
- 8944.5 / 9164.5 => 0.0004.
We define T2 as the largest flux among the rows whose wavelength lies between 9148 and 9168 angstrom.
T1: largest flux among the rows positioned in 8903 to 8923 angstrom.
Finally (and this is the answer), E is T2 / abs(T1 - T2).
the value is 62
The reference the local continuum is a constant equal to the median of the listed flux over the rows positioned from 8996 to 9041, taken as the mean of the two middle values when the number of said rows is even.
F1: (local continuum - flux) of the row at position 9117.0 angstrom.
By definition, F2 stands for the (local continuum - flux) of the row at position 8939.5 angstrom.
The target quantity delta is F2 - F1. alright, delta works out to -0.029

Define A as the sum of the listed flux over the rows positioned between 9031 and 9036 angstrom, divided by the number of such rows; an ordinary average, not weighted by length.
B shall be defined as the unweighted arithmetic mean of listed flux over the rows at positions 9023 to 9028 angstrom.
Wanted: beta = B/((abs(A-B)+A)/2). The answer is 1.70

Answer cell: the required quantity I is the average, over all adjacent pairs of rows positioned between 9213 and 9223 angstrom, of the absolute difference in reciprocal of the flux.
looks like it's 0.043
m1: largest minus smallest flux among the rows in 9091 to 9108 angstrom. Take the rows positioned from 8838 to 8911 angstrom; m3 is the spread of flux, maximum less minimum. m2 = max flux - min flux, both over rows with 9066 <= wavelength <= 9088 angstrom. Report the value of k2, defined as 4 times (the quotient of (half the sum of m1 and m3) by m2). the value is 2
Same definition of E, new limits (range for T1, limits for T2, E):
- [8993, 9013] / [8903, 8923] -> 34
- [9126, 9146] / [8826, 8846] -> 5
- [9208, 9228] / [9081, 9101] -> 11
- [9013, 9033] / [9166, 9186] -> 5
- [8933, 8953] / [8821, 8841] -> 31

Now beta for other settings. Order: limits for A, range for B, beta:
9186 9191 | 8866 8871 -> 1.90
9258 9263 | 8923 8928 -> 1.93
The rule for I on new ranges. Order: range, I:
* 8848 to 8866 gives 0.033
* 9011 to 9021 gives 0.086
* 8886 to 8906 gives 0.064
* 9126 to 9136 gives 0.012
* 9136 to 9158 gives 0.017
